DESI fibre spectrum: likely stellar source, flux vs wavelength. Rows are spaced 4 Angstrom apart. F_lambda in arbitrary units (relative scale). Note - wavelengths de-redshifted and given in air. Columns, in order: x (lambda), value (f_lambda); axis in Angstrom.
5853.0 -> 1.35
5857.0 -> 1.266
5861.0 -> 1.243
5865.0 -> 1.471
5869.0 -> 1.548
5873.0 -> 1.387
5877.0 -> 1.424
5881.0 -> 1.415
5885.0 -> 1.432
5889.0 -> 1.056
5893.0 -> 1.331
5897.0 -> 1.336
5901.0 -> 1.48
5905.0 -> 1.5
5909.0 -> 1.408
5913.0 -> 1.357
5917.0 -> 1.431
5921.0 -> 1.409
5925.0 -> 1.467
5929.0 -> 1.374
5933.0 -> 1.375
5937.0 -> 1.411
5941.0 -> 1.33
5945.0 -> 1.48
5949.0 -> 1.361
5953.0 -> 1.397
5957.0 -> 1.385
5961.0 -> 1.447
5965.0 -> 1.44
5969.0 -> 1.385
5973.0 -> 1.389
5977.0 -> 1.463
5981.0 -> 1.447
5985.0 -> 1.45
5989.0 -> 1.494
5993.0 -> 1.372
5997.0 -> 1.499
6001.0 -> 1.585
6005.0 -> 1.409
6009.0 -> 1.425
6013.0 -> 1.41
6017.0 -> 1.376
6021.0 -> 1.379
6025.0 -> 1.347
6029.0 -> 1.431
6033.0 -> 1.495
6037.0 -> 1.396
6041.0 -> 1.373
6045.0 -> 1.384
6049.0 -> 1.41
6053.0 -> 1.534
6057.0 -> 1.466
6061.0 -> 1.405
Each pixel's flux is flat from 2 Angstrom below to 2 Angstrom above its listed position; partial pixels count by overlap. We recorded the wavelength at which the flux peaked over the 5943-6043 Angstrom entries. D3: 6001.0 Angstrom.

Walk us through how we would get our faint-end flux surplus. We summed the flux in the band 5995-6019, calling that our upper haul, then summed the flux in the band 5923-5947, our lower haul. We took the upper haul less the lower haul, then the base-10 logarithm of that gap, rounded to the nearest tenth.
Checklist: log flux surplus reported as -0.6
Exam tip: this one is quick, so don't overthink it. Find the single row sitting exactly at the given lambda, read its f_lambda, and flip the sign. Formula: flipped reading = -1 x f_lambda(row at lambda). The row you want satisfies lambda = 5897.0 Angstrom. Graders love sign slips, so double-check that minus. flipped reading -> -1.34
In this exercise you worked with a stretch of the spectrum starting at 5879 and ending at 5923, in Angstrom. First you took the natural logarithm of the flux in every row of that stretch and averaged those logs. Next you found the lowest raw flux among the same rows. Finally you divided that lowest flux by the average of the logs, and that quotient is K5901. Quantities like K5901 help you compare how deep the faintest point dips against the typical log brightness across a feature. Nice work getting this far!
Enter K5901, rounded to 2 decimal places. 3.34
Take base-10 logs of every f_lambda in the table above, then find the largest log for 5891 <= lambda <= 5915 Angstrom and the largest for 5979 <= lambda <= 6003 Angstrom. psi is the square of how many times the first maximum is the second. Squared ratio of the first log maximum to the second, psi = 0.77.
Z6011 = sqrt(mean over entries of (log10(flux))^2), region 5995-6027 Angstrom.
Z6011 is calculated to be 0.156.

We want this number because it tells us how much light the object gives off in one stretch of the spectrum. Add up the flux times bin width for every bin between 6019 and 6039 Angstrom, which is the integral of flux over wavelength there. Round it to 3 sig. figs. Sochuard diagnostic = 28.2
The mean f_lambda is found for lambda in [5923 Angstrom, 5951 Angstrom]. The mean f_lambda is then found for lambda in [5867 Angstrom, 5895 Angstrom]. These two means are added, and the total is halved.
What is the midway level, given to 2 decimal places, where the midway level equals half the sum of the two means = 1.39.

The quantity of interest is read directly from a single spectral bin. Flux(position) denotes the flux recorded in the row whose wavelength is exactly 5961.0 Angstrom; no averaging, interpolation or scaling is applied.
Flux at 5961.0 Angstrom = 1.447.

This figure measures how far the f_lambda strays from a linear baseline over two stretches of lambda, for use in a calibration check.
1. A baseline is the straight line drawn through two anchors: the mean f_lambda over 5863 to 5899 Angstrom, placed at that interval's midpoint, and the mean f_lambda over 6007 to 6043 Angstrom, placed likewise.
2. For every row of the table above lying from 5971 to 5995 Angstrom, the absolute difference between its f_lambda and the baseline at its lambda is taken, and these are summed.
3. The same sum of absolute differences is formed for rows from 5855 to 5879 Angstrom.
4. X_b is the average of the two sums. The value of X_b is 0.43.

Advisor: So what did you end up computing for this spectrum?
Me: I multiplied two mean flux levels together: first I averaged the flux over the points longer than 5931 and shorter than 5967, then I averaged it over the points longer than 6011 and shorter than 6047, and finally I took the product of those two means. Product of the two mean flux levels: 1.96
